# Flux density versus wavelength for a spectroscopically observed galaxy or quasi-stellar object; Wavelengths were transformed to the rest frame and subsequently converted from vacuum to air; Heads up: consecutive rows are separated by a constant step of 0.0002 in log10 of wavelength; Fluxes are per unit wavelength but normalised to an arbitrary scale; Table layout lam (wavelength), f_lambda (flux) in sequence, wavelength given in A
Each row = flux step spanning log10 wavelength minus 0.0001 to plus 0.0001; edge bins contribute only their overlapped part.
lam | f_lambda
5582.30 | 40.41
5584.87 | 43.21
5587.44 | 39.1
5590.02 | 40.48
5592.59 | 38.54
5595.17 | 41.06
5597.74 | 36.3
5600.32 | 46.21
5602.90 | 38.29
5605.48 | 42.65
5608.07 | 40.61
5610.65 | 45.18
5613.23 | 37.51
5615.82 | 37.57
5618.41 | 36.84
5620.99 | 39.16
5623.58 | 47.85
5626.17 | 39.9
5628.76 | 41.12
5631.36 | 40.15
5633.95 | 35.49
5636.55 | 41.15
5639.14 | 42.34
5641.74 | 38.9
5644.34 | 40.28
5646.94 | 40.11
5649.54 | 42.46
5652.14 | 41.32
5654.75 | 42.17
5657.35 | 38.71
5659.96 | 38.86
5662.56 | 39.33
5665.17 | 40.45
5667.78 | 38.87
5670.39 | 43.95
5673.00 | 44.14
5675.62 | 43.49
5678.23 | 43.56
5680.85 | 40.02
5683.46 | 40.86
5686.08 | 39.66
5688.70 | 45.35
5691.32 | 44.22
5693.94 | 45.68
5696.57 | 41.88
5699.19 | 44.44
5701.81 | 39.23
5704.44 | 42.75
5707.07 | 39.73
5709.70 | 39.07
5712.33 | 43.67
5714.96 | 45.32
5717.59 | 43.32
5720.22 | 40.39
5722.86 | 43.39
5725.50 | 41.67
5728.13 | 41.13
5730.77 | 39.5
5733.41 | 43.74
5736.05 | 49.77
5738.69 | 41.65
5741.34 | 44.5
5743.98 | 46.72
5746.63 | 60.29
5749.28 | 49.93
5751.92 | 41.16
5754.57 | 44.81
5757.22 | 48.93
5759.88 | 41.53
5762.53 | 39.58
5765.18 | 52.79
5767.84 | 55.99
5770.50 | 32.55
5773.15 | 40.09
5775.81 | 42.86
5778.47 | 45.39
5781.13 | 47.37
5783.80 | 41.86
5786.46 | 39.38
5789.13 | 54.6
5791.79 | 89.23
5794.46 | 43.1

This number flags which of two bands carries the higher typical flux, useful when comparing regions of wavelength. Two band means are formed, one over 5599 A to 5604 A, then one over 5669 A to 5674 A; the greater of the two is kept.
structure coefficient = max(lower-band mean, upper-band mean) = 44.0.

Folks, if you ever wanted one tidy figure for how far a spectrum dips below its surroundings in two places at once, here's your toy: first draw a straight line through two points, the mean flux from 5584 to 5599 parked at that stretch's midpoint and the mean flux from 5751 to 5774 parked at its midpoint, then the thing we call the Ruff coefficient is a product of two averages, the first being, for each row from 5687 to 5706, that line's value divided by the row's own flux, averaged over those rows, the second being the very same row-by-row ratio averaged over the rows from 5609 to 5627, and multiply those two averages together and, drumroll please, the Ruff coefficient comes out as 0.99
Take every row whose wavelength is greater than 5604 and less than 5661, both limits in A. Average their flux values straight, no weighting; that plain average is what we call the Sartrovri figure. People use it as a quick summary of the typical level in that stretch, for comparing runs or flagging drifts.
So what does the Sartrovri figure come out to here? 40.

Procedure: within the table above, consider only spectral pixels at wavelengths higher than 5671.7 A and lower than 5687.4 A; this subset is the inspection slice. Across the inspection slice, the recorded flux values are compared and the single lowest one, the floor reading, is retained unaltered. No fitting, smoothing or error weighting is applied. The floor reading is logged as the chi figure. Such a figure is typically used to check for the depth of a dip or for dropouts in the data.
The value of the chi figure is 39.66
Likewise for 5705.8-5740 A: 39.07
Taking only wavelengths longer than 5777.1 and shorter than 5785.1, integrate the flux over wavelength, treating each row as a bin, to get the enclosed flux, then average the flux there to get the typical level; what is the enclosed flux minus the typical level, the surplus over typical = 314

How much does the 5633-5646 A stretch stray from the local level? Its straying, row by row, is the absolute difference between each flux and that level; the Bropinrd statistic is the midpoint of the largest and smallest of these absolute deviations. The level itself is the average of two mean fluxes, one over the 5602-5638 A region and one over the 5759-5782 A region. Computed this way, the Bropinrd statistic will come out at 3.4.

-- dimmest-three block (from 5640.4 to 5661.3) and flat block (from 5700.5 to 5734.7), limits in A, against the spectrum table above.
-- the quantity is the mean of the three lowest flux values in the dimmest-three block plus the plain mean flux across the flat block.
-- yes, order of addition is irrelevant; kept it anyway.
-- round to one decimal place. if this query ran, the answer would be 80.6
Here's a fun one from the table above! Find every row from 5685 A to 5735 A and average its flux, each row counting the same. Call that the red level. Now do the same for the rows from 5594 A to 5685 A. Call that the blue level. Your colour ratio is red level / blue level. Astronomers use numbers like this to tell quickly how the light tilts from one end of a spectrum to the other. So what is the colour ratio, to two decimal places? 1.04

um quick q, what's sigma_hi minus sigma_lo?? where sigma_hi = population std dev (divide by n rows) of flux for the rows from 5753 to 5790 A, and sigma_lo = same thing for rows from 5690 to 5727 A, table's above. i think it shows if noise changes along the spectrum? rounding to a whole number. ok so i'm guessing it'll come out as 4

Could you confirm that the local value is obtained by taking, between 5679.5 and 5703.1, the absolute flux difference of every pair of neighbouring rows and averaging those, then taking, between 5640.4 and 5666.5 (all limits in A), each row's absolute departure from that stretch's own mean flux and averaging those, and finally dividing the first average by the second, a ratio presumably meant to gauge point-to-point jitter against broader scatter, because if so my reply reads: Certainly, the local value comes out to 2.5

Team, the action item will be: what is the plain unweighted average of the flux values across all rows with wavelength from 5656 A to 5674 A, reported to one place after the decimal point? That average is 40.6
